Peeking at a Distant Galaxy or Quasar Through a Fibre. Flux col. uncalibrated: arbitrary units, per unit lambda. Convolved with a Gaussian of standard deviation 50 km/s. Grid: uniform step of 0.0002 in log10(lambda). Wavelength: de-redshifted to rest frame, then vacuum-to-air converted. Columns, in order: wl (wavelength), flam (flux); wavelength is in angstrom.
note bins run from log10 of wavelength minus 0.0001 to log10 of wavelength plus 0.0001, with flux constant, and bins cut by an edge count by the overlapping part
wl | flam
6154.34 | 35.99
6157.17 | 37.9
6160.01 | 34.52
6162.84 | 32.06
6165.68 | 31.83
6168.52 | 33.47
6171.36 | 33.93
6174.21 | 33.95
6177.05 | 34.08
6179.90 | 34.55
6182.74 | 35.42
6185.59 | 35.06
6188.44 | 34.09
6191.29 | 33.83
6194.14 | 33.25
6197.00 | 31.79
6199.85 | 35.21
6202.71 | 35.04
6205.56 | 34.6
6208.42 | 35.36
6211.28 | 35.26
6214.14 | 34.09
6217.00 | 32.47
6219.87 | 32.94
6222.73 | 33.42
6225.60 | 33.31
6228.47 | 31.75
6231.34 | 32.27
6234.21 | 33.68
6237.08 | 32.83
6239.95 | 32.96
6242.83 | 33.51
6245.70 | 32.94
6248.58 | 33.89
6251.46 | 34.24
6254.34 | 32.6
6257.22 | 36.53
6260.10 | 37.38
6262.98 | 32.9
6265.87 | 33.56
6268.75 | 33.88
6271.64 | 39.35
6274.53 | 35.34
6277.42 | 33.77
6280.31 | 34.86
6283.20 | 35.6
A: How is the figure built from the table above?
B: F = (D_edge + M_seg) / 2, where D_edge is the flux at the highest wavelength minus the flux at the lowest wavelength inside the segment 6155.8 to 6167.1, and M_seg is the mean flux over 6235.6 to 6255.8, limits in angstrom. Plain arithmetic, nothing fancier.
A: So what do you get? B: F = 13.6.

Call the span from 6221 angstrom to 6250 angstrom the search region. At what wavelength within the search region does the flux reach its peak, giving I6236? 6248.58 angstrom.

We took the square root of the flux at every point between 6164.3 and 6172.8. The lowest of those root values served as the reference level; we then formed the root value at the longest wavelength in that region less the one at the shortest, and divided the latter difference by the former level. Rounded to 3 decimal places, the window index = 0.032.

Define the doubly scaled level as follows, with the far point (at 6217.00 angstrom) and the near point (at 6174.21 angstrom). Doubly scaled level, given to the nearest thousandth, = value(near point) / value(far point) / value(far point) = 0.032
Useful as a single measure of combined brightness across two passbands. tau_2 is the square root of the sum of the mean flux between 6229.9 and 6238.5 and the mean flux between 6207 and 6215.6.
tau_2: 8.24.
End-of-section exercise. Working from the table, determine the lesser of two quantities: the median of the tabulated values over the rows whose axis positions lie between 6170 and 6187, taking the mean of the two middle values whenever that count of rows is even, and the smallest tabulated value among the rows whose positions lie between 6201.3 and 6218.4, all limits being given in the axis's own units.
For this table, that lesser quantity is 32.5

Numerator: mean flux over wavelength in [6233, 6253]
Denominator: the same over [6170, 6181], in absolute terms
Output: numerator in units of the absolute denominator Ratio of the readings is 0.98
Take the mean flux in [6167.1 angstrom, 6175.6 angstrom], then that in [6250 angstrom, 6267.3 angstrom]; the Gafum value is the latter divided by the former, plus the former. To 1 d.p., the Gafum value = 34.8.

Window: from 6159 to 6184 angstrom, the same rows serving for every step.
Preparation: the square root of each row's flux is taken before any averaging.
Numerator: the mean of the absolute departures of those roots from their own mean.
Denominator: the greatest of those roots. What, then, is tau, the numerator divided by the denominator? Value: 0.013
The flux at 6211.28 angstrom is 35.26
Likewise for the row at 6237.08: 32.83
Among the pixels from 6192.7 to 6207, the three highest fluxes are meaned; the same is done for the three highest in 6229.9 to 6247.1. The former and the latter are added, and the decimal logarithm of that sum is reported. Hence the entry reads 1.83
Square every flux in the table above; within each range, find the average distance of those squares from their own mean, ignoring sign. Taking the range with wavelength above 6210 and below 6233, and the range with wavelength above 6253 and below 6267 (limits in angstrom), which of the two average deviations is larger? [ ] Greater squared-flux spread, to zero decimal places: 132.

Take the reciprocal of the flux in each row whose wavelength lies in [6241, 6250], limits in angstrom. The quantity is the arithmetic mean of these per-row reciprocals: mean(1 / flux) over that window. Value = 0.0299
